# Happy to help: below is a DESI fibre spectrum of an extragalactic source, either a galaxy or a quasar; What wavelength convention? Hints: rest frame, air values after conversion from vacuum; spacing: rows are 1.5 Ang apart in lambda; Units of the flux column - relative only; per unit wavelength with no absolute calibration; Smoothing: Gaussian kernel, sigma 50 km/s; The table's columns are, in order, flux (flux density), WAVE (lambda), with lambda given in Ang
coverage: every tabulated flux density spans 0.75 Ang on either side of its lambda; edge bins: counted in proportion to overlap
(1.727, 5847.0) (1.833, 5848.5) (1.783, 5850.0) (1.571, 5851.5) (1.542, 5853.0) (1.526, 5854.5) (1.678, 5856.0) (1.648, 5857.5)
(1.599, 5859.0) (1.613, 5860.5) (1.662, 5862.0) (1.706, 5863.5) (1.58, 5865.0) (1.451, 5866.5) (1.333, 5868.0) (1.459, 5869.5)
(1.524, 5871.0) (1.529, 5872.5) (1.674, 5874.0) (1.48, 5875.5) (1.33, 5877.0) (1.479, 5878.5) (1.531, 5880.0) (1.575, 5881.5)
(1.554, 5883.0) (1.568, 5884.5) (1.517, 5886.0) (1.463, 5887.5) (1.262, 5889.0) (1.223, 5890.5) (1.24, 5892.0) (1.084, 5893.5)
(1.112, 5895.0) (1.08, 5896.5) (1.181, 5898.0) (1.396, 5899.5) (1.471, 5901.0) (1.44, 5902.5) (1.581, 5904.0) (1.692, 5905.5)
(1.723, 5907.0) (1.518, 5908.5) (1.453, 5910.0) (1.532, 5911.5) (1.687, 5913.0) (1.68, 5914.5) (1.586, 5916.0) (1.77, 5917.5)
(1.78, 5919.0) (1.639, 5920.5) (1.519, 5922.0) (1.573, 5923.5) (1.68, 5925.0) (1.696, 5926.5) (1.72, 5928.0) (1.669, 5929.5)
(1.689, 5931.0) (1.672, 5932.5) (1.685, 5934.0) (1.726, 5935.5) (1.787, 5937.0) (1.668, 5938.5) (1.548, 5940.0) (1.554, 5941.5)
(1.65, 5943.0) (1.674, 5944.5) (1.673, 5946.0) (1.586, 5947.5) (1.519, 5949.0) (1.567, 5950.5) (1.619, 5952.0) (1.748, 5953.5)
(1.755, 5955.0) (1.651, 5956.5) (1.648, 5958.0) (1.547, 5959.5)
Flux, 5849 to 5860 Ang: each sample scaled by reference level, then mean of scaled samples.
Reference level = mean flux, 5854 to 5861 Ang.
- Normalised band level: 1.01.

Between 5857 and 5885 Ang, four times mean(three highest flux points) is 6.72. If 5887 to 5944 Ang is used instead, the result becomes 7.12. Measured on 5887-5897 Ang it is 5.29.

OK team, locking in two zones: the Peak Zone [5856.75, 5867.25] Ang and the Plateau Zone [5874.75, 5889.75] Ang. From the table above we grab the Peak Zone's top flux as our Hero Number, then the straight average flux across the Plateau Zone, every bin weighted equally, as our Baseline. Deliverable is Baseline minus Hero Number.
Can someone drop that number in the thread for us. -0.23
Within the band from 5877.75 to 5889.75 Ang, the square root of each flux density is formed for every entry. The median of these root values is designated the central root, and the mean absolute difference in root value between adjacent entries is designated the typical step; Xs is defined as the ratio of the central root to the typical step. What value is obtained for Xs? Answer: 48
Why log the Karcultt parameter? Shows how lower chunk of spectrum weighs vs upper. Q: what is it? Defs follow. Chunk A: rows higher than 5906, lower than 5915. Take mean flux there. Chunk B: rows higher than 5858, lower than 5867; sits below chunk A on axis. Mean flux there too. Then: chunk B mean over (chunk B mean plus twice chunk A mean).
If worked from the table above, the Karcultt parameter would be 0.334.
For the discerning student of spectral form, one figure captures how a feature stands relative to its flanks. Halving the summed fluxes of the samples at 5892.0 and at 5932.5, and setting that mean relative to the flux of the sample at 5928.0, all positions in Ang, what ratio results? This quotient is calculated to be 0.85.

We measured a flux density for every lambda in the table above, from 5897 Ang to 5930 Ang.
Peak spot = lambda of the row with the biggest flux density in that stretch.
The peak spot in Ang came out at 5919.0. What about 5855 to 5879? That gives 5863.5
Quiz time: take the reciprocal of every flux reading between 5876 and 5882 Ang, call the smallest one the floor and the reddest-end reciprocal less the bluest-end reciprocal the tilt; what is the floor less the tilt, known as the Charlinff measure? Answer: 0.75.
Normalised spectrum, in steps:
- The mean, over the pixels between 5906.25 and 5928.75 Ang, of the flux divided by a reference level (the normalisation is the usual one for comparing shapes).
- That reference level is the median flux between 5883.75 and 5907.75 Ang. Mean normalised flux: 1.15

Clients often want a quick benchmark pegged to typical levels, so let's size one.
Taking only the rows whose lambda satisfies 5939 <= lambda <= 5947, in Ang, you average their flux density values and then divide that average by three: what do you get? 0.540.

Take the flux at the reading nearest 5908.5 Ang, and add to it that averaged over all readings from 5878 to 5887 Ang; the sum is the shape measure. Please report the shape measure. 3.055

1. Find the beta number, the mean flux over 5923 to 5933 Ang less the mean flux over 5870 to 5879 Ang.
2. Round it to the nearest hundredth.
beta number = 0.17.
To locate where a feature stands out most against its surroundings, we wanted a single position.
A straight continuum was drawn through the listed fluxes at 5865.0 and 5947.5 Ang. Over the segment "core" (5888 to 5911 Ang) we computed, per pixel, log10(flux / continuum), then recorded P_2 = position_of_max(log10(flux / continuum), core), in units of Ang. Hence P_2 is 5907.0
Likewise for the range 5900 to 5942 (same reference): 5937.0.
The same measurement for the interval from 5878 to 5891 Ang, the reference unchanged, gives 5881.5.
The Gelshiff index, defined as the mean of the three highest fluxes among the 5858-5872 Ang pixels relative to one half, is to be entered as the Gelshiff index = 3.3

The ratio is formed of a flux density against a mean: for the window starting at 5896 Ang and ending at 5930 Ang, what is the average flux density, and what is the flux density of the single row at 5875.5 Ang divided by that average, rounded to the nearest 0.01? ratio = 0.94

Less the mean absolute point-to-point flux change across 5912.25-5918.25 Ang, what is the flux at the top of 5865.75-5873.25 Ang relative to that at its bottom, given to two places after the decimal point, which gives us -0.02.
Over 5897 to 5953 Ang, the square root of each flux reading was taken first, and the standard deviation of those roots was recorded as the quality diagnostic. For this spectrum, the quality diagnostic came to 0.049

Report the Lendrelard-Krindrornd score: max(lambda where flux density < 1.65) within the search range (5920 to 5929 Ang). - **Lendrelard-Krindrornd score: 5923.5 Ang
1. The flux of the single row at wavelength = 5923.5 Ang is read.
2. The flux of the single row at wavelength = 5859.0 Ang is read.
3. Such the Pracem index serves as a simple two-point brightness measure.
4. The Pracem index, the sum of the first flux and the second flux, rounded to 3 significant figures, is 3.17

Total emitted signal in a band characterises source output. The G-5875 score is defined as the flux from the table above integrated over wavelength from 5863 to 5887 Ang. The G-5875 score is 36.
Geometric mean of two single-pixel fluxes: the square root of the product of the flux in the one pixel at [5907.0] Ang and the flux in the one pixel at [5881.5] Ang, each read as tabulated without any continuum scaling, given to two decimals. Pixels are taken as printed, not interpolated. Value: 1.65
